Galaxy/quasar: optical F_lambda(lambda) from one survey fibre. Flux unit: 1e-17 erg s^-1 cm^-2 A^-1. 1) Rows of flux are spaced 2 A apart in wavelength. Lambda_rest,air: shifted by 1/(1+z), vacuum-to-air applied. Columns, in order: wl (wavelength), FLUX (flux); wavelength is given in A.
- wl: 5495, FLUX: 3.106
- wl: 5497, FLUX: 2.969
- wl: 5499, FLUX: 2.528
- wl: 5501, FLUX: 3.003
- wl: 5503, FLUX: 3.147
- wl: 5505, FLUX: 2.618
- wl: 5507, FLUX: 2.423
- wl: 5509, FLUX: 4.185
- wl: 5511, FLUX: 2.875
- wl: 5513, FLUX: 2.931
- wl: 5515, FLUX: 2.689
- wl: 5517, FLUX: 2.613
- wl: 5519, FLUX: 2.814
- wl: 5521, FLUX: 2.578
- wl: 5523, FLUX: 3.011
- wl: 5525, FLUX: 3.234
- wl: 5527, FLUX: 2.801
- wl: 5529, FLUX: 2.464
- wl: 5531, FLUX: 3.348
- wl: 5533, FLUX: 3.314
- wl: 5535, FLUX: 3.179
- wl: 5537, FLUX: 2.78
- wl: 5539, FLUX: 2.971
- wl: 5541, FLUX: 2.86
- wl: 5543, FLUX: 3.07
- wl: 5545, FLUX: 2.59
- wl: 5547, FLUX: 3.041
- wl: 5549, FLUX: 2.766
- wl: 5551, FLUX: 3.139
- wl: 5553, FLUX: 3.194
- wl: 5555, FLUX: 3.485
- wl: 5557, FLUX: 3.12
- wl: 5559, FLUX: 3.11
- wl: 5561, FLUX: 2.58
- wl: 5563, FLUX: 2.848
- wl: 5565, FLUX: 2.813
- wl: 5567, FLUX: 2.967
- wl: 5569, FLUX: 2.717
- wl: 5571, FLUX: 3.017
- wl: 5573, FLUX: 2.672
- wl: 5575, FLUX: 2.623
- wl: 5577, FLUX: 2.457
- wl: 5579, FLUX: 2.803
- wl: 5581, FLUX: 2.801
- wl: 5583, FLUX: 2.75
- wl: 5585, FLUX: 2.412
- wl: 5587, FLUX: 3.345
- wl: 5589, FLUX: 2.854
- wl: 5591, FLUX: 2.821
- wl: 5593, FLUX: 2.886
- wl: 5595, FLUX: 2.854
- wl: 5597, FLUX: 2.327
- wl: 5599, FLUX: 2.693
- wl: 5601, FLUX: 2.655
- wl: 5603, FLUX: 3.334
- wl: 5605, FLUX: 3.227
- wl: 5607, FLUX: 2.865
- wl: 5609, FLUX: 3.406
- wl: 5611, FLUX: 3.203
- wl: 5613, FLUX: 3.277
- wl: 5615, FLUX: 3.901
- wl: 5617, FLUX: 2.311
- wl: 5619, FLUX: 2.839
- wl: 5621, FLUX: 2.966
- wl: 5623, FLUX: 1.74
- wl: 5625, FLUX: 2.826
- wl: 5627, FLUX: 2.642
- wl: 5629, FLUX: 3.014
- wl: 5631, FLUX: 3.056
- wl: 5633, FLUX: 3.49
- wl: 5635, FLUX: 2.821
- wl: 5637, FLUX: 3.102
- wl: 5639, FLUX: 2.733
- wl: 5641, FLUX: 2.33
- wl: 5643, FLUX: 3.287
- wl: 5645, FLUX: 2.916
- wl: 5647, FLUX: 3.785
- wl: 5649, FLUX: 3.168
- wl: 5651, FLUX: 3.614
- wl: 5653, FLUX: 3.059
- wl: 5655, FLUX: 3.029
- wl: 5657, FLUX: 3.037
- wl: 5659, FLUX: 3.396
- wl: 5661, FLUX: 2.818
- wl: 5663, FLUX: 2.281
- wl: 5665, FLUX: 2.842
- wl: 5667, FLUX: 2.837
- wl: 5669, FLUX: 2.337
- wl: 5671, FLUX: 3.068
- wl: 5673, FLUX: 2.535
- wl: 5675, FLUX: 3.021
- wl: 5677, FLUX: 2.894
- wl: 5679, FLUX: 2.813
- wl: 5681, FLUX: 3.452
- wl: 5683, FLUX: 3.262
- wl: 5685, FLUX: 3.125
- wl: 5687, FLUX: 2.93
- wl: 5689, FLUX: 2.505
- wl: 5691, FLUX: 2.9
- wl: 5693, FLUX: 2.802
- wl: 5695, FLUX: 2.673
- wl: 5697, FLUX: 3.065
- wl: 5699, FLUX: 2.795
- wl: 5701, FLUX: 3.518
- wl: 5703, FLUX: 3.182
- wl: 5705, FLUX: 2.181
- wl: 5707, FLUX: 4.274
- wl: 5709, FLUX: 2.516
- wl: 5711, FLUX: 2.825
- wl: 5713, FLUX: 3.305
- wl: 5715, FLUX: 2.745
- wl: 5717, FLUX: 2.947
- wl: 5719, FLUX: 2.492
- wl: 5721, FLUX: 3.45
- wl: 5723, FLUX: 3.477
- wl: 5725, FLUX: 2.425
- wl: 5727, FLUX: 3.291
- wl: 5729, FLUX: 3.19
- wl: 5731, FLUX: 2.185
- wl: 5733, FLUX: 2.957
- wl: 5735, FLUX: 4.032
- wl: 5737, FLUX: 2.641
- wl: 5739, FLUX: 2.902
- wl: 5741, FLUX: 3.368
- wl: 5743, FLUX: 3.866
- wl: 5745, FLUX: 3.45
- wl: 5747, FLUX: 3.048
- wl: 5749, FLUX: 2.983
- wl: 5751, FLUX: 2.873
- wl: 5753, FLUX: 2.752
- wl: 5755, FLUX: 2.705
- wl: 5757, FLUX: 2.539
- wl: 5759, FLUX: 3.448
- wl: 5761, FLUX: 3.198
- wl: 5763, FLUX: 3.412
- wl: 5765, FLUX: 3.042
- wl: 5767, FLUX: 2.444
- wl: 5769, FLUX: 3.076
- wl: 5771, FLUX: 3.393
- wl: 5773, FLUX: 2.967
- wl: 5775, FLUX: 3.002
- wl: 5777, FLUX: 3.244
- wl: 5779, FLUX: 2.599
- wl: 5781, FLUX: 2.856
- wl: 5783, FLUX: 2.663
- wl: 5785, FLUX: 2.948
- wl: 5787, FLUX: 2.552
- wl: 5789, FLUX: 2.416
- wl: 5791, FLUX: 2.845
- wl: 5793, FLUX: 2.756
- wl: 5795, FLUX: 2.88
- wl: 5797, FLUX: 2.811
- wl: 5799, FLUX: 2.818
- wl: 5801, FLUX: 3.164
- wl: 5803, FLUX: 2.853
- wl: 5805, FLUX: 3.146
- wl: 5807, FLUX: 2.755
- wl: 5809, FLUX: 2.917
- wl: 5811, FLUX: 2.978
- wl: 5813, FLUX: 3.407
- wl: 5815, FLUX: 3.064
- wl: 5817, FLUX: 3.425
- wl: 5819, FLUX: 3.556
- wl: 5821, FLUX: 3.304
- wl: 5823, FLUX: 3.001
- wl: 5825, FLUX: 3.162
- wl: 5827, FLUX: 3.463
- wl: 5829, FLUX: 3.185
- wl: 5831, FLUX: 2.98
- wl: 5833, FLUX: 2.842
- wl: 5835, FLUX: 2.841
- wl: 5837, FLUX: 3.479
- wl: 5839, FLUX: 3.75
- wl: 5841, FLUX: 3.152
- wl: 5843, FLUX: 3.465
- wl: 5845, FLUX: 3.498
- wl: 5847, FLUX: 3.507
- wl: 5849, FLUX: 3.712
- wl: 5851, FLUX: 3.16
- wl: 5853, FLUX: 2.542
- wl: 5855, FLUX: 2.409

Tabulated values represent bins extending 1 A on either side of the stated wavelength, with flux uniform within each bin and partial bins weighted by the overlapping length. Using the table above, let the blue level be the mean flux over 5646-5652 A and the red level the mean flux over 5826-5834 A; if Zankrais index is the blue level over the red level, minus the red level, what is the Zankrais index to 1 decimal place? -2.0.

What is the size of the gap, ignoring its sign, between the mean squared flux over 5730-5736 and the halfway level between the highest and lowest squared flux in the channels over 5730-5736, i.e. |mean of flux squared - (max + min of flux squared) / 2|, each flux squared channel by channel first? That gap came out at 0.59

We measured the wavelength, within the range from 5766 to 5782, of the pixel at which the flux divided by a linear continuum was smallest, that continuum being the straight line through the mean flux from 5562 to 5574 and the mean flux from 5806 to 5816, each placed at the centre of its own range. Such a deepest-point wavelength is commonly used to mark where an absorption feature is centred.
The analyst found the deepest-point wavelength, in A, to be 5767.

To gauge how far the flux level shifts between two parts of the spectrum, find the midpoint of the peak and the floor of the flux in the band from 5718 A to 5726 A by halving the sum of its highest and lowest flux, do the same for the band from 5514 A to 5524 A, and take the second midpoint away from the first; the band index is 0.16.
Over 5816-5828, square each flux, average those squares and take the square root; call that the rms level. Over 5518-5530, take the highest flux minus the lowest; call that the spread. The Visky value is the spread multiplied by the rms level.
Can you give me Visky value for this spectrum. 2.6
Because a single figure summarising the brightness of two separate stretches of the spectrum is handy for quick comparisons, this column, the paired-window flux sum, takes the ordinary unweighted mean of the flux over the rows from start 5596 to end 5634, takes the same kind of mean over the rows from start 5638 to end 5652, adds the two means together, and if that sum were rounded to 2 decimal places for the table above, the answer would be 6.05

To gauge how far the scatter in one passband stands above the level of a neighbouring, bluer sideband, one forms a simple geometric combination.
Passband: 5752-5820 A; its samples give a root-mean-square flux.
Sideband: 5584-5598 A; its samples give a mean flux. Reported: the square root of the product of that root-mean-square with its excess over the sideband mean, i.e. 0.75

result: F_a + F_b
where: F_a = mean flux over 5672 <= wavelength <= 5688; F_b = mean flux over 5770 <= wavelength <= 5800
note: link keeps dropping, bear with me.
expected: 5.85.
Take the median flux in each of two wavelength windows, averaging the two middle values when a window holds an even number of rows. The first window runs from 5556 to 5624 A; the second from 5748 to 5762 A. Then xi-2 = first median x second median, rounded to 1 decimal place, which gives 8.2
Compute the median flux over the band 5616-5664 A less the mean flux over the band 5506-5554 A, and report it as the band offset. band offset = 0.04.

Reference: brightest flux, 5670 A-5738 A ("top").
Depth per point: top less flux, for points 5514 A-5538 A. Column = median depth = 1.47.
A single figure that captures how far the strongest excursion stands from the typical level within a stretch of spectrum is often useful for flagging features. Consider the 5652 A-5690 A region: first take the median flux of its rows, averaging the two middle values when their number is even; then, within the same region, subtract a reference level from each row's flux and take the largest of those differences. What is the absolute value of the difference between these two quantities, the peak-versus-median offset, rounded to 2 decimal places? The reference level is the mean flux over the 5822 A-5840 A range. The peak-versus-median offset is 2.67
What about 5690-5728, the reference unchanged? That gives 1.82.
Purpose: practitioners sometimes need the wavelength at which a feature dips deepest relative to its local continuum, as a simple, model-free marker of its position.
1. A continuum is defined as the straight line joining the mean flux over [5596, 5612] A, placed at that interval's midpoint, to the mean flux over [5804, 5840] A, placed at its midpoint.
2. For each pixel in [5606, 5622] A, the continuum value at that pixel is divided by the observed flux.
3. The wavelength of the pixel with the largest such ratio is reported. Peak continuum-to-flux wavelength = 5617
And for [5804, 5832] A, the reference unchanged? 5807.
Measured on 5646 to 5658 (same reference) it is 5655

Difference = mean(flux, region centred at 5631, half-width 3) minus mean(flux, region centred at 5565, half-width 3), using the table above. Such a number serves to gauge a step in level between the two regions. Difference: 0.31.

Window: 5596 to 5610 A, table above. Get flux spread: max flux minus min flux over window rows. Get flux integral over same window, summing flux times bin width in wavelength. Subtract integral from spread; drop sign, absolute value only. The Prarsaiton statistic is 40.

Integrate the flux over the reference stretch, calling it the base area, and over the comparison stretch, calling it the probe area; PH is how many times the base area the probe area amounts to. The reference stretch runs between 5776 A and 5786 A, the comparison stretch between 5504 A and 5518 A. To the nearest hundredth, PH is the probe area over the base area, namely 1.42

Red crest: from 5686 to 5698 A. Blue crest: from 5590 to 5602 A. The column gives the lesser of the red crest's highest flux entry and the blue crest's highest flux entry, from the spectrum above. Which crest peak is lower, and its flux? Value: 2.9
